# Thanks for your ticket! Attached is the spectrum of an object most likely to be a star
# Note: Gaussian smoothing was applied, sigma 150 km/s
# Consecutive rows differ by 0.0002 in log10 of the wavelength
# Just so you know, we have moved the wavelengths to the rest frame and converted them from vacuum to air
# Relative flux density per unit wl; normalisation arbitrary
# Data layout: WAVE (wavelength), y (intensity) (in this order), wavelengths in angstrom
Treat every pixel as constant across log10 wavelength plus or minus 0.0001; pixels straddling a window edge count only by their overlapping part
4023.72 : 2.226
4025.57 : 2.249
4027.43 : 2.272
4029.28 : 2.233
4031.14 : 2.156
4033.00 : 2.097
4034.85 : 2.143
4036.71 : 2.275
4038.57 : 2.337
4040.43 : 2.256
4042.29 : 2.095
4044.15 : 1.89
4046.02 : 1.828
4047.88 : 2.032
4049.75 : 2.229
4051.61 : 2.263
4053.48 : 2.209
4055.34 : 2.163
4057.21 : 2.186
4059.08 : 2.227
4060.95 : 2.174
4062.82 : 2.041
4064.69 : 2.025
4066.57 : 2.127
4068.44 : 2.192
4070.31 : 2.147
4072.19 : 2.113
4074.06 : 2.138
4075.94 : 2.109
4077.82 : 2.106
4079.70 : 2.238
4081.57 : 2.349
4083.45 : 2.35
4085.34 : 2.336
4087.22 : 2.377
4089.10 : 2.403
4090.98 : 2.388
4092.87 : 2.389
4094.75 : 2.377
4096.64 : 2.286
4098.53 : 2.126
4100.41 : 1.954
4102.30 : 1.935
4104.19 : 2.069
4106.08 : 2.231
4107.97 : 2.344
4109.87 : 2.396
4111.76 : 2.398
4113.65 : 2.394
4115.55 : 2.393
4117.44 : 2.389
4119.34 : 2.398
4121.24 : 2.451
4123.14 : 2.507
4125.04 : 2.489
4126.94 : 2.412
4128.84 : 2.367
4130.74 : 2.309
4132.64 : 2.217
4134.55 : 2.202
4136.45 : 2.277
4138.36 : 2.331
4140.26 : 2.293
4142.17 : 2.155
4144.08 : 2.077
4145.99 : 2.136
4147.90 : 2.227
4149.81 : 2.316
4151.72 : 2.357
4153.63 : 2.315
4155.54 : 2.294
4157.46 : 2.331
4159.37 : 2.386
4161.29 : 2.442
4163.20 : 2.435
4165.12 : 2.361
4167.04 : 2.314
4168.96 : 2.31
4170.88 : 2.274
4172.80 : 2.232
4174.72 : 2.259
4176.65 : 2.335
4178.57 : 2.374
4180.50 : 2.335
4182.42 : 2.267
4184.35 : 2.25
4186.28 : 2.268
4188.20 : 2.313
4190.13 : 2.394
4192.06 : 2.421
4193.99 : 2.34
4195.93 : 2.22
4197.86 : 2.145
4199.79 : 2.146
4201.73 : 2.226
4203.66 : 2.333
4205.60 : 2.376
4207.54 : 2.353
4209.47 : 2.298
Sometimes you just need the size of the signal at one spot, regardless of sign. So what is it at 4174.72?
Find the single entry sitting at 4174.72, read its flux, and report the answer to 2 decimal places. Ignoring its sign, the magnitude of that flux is 2.26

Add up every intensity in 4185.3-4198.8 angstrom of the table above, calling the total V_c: 16.1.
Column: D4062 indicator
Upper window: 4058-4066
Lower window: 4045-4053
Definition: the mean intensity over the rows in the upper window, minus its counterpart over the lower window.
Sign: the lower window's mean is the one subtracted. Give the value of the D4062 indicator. 0.03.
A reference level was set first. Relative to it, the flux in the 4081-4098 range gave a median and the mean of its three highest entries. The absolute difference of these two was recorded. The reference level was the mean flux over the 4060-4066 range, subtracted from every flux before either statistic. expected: 0.016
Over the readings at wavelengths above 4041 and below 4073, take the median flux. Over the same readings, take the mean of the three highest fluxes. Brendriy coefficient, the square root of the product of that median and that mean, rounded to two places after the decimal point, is 2.19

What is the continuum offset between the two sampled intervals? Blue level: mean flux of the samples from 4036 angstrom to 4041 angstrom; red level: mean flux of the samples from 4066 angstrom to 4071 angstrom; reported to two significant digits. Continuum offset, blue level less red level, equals 0.13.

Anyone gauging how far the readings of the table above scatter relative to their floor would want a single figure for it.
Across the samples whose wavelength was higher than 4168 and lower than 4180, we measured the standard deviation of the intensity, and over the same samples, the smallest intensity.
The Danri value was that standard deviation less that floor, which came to -2.2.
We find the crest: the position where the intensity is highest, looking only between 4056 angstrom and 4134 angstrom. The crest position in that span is 4123.14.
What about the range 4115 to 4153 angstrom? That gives 4123.14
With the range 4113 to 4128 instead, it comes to 4123.14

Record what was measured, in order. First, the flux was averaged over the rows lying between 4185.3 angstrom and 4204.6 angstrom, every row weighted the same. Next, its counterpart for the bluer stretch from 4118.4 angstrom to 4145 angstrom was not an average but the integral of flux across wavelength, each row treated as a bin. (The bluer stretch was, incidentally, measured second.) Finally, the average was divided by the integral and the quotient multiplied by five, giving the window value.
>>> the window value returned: 0.18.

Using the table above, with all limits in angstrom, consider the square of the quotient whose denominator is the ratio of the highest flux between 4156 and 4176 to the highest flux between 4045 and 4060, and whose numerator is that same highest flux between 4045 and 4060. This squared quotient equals 4.4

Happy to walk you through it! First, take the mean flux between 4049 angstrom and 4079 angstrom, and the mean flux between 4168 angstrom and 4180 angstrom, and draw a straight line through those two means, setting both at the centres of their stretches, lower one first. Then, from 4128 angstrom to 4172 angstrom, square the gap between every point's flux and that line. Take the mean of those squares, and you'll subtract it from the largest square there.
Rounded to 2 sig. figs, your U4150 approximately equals 0.025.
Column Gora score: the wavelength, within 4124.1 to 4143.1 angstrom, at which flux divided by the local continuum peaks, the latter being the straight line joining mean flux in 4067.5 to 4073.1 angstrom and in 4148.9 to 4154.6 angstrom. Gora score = 4125.04 angstrom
